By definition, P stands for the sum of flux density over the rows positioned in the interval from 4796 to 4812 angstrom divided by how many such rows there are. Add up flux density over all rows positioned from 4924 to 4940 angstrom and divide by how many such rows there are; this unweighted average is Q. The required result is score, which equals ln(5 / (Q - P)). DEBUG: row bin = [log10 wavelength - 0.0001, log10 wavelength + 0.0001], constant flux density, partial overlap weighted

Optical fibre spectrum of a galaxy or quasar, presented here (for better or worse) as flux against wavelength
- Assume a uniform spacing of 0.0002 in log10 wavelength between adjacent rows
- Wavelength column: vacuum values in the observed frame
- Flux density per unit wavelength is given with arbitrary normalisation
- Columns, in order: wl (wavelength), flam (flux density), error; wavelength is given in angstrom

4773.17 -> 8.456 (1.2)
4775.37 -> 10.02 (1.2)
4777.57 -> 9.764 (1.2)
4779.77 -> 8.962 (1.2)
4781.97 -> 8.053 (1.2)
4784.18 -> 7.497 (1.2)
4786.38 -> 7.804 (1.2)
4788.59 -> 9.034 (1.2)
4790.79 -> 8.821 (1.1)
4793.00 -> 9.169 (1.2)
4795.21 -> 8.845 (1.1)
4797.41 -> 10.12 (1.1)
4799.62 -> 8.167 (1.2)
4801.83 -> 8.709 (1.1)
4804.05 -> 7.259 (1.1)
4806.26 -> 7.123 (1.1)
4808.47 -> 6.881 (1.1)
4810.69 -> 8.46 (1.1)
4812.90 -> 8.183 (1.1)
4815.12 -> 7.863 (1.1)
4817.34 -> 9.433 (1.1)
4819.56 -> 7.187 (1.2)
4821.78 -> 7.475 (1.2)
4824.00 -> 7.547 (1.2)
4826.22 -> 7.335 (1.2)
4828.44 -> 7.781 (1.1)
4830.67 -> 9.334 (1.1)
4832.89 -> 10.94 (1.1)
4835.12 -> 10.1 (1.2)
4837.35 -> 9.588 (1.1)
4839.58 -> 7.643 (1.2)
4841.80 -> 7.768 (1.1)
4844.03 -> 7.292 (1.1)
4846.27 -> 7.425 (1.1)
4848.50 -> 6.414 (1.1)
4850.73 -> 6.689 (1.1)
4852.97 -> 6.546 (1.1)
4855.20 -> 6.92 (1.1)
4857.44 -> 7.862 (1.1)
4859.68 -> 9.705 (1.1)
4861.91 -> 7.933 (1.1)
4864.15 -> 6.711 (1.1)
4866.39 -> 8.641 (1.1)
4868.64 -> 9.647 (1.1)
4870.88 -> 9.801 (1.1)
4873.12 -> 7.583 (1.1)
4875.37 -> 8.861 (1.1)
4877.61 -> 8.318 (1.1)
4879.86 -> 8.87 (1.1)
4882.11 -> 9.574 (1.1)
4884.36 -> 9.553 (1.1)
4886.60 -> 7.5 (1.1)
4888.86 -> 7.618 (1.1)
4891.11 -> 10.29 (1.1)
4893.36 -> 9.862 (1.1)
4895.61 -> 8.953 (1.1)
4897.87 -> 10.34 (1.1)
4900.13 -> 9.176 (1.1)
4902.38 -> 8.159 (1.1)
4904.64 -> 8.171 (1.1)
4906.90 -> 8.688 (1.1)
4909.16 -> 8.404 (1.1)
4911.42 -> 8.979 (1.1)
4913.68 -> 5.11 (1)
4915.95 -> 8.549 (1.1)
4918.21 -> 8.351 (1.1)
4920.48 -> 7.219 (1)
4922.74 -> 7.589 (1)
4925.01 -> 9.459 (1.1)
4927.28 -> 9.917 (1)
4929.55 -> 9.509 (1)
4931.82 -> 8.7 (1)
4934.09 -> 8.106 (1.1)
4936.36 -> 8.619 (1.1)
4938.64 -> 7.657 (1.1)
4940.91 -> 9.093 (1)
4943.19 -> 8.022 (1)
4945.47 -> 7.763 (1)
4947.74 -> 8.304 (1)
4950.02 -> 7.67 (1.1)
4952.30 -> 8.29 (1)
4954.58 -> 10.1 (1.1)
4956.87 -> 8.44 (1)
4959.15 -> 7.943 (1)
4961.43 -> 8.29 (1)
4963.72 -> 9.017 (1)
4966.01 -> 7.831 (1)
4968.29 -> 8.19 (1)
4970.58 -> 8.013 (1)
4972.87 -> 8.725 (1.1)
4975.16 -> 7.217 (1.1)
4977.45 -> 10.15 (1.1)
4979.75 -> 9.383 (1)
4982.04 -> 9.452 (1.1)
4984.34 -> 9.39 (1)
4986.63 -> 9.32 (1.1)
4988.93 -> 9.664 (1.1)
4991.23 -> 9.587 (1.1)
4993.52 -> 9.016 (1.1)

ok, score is 1.9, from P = 8.1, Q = 8.9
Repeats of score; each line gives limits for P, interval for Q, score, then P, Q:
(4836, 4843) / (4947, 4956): 3.0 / 8.3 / 8.6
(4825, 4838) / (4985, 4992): 2.7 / 9.2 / 9.5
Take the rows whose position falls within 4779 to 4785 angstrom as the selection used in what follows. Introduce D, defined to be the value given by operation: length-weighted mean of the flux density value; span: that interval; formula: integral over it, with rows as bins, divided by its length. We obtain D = 8.2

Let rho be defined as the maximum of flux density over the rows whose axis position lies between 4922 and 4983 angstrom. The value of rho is 10.15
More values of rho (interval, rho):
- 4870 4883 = 9.801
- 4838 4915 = 10.34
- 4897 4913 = 10.34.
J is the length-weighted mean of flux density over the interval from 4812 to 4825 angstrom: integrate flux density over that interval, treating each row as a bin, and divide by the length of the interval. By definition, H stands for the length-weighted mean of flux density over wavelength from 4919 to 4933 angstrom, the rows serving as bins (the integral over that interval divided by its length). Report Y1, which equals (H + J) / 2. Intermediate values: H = 8.72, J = 7.94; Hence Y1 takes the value 8.3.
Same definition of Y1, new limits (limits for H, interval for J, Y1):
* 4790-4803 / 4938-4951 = 8.5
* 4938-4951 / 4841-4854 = 7.6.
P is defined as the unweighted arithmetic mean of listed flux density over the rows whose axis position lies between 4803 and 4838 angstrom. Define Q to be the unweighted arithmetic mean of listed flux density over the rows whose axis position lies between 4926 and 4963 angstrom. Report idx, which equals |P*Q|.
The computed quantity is 70.6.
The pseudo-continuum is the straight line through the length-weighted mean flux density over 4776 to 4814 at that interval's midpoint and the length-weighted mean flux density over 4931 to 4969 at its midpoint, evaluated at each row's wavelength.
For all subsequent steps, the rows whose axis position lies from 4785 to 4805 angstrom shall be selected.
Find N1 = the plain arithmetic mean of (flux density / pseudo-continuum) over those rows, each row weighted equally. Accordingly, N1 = 1.03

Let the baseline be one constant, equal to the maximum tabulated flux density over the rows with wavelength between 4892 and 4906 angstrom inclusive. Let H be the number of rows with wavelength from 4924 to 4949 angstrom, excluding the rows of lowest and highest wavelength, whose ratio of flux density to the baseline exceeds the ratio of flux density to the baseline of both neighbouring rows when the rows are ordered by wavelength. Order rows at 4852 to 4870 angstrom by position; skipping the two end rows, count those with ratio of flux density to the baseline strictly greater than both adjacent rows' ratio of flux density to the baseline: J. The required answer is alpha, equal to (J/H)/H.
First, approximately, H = 3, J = 1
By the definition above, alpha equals 0.11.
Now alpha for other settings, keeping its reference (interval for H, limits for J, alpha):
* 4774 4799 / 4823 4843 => 0.25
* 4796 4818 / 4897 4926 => 0.75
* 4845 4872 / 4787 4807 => 0.75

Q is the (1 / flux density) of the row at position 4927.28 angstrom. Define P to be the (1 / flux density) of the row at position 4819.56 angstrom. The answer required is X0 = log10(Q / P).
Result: -0.14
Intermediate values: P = 0.139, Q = 0.101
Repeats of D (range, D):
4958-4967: 8.3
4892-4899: 9.7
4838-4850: 7.4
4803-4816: 7.6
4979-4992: 9.5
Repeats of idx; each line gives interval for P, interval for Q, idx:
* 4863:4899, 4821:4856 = 70.4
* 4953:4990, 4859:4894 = 77.4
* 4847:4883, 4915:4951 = 68.4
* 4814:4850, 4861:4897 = 71.6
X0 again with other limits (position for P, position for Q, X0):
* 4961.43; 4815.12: 0.02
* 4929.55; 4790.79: 0.03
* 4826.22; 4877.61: -0.05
